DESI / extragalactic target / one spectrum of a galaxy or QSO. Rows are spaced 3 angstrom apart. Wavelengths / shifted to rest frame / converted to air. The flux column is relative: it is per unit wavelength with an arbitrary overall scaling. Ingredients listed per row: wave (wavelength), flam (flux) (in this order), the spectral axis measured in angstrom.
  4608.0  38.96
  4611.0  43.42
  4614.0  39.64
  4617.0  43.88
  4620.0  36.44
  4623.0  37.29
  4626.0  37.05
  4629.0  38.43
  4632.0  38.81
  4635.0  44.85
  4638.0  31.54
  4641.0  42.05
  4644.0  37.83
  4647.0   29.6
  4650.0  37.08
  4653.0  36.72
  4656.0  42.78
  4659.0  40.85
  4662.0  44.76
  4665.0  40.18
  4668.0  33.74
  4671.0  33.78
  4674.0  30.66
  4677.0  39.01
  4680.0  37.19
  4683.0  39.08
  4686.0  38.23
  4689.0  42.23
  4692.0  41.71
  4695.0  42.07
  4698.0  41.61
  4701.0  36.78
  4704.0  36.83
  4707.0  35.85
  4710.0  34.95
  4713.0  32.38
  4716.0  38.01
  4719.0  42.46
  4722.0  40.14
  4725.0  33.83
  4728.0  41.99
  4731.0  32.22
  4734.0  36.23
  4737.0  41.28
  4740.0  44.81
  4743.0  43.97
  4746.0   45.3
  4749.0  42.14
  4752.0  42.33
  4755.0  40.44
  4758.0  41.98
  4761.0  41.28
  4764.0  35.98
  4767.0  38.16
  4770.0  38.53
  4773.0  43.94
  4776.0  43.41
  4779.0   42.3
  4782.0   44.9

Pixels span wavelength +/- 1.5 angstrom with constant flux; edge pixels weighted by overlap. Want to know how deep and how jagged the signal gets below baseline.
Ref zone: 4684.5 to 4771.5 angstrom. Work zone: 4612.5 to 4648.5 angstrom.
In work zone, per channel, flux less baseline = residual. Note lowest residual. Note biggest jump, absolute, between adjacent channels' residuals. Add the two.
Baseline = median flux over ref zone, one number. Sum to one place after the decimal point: 2.5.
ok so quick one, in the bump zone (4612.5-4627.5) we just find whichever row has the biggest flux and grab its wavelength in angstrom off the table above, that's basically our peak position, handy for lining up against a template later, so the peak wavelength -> 4617.0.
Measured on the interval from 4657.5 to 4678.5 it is 4662.0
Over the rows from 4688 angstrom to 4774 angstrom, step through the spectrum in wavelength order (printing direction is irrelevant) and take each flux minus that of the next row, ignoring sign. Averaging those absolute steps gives 3.0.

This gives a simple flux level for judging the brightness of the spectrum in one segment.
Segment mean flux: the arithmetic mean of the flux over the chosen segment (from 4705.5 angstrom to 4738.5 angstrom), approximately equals 37.2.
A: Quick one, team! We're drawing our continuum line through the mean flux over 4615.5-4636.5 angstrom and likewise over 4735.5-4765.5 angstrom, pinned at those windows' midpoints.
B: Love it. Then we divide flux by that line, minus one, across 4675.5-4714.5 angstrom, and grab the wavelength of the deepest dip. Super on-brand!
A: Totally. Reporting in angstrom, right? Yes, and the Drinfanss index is 4713.0 angstrom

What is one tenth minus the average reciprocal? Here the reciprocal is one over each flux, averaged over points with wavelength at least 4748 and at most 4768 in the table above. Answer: 0.0751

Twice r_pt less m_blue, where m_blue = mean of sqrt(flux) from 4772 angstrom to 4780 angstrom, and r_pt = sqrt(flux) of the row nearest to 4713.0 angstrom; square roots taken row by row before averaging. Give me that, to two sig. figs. 4.8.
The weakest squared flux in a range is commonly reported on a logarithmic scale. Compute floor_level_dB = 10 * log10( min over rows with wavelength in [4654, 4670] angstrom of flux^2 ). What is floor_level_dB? 30.6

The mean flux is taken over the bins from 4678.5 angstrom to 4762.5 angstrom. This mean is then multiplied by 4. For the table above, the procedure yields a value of 158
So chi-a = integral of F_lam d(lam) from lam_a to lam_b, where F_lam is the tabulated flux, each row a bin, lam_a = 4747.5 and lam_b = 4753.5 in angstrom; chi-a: 253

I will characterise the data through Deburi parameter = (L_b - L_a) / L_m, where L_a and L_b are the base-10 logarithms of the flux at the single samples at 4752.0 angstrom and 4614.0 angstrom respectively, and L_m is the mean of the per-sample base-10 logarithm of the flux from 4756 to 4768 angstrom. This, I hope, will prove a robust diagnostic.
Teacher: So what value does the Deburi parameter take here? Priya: -0.02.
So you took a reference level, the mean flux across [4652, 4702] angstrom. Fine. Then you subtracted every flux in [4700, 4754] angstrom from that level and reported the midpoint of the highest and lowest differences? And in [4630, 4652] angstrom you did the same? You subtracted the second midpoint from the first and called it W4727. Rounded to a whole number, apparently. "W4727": -2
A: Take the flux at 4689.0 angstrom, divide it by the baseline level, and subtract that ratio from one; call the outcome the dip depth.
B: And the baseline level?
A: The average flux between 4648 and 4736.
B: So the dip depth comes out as -0.11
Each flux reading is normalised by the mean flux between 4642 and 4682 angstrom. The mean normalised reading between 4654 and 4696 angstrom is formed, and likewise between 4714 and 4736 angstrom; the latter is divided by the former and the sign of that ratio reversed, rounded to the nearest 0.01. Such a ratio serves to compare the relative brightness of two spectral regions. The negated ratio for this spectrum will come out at -0.97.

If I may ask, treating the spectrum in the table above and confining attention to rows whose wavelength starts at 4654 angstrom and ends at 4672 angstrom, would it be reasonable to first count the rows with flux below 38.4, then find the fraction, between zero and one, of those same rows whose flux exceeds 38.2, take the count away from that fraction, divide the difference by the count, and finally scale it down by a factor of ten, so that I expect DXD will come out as -0.067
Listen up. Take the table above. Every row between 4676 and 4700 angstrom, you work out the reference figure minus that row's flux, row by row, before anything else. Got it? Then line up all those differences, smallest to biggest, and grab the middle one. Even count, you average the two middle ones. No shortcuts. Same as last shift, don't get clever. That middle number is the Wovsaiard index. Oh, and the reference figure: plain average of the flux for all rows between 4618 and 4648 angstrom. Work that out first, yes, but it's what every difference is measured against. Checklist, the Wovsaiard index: -3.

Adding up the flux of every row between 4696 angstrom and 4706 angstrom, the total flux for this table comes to 115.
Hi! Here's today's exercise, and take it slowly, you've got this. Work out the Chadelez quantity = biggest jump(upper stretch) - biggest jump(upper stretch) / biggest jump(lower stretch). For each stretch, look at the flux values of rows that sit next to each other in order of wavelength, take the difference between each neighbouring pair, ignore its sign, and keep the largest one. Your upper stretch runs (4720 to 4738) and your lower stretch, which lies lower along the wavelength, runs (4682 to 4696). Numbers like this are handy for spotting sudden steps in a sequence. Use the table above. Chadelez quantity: 7.33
